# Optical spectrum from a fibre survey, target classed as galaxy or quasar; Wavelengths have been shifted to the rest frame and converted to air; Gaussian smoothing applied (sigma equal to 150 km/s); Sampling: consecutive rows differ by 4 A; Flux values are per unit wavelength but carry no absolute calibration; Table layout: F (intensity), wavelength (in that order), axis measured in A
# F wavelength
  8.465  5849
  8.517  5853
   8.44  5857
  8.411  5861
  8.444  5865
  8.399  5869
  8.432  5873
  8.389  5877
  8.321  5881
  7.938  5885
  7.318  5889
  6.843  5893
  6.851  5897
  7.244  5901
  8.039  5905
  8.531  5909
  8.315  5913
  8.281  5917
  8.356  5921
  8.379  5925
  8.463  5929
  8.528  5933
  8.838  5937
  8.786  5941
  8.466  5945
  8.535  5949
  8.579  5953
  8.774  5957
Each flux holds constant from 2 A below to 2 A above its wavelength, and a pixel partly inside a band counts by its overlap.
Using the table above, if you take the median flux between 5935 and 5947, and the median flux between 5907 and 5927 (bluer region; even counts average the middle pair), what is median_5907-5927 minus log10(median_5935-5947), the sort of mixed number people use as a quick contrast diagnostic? 7.4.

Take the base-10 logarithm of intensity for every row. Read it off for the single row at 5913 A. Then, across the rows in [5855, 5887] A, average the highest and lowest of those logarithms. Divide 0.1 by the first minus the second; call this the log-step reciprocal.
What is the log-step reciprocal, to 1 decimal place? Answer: 14.9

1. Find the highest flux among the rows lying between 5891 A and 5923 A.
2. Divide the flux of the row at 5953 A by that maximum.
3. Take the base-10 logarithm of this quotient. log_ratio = 0.002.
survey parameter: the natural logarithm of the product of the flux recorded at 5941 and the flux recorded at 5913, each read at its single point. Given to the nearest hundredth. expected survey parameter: 4.29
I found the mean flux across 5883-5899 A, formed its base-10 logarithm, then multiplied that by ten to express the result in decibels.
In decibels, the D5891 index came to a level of 8.60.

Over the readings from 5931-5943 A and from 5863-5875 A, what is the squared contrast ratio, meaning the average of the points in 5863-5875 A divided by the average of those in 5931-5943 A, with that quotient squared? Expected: 0.93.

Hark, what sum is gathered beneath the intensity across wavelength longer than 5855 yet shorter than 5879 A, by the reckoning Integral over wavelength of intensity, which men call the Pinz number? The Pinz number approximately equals 202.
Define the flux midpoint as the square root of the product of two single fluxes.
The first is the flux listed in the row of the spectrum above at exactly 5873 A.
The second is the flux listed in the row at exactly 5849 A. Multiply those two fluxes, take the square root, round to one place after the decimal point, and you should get 8.4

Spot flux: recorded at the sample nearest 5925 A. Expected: 8.379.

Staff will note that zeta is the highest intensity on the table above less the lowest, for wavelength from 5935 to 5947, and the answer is 0.4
